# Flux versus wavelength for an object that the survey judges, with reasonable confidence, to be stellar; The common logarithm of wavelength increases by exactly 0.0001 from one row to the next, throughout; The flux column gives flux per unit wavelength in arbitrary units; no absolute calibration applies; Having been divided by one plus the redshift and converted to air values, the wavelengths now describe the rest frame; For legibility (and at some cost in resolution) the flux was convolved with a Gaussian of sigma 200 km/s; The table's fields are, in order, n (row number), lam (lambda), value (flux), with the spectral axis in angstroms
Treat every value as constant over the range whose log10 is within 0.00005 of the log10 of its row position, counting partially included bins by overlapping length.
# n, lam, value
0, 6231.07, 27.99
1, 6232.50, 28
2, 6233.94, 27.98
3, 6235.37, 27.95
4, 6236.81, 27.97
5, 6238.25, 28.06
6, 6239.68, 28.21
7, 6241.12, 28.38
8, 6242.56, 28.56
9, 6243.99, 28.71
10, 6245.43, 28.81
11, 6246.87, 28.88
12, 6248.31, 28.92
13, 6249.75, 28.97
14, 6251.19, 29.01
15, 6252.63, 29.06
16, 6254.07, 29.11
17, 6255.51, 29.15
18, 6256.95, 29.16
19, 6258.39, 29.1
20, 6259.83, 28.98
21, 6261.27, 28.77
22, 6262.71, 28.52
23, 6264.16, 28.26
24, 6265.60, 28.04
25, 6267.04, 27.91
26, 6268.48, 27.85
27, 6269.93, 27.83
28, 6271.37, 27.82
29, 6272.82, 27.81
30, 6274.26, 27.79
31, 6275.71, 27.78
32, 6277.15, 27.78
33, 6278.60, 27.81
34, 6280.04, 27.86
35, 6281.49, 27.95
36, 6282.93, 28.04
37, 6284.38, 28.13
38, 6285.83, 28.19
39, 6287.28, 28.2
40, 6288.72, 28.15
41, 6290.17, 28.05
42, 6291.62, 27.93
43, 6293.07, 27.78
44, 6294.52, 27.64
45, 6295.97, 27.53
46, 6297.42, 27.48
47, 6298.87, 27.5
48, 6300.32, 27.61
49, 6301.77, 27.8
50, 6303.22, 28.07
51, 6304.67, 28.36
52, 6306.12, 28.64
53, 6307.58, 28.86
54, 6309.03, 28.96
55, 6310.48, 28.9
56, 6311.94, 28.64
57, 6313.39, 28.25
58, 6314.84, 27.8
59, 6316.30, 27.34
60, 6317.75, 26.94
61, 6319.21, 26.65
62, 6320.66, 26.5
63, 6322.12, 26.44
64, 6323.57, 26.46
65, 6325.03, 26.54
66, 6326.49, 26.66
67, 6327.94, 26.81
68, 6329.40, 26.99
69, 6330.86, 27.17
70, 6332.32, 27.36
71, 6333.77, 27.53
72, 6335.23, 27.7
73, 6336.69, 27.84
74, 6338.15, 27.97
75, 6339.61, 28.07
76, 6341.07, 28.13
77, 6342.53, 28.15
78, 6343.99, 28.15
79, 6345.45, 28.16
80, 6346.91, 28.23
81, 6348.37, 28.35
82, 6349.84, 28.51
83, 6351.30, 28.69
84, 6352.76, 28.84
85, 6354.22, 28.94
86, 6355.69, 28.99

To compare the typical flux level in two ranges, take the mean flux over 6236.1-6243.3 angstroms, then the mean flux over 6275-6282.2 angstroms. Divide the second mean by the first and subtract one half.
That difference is 0.49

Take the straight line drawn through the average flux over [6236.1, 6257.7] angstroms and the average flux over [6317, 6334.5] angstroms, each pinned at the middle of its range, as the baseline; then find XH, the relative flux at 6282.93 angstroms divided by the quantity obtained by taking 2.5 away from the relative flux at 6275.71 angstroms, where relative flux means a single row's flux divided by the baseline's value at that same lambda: -0.667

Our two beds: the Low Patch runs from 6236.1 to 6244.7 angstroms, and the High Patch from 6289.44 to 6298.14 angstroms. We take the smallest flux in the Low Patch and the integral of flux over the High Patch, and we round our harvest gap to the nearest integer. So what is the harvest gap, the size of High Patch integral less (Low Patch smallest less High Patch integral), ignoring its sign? 454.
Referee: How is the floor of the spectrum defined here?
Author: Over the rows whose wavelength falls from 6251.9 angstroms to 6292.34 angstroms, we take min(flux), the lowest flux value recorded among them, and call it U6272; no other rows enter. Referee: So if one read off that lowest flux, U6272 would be 27.78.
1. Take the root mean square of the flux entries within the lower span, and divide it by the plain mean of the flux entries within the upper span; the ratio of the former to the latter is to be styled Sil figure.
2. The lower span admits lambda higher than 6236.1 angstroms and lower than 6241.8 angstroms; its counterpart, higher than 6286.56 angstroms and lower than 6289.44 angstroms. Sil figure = 1.00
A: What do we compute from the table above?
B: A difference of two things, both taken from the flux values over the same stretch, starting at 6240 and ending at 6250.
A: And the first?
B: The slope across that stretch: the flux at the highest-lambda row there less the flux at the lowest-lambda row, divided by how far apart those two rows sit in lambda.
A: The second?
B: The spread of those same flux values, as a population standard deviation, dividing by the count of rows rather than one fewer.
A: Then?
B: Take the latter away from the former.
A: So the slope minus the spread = -0.13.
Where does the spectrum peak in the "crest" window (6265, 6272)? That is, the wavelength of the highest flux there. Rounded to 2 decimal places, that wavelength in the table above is 6265.60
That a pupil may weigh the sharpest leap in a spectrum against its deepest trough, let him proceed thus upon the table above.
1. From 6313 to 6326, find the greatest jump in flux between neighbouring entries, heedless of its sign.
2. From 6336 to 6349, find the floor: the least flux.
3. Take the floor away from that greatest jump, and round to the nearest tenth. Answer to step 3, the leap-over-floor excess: -27.4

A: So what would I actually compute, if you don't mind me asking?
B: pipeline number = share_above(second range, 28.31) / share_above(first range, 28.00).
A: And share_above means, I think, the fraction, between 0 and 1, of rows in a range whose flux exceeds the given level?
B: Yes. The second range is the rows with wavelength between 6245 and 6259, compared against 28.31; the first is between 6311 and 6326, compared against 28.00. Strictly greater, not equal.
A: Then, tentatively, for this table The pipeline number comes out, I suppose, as 5.0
